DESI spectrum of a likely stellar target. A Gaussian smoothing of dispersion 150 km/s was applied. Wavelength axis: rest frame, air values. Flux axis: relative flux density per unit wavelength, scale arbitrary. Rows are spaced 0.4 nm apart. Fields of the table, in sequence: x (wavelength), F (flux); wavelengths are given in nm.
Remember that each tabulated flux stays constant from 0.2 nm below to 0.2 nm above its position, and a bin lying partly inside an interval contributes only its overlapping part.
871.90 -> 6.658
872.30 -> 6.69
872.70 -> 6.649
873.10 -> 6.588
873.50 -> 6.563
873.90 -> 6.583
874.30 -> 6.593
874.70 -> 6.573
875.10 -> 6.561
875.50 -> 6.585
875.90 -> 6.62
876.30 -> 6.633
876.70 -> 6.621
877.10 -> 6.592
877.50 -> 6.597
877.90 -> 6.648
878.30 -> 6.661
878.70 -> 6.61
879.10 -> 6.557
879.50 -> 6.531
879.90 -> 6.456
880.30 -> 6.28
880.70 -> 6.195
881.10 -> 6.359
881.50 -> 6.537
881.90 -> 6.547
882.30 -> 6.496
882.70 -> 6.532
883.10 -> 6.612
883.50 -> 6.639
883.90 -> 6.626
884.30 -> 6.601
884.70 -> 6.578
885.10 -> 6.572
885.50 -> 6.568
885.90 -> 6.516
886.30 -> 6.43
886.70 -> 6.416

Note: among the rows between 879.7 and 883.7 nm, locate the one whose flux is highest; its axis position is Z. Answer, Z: 883.50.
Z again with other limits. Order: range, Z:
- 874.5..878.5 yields 878.30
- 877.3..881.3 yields 878.30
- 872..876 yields 872.30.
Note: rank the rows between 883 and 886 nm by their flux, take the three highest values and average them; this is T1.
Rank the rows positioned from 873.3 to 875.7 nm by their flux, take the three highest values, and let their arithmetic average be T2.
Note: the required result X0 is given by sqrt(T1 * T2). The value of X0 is 6.61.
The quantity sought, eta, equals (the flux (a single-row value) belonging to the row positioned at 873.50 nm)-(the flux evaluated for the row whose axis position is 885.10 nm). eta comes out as -0.01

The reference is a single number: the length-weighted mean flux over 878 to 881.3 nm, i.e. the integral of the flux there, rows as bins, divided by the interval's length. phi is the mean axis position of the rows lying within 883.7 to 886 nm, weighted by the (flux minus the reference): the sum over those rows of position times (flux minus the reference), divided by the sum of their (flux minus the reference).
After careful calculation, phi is 884.71 nm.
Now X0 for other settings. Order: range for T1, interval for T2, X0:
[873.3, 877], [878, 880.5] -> 6.62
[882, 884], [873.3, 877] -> 6.63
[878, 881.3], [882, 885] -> 6.62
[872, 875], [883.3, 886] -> 6.63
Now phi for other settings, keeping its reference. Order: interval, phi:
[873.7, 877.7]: 875.79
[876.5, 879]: 877.74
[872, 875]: 873.31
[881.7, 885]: 883.52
